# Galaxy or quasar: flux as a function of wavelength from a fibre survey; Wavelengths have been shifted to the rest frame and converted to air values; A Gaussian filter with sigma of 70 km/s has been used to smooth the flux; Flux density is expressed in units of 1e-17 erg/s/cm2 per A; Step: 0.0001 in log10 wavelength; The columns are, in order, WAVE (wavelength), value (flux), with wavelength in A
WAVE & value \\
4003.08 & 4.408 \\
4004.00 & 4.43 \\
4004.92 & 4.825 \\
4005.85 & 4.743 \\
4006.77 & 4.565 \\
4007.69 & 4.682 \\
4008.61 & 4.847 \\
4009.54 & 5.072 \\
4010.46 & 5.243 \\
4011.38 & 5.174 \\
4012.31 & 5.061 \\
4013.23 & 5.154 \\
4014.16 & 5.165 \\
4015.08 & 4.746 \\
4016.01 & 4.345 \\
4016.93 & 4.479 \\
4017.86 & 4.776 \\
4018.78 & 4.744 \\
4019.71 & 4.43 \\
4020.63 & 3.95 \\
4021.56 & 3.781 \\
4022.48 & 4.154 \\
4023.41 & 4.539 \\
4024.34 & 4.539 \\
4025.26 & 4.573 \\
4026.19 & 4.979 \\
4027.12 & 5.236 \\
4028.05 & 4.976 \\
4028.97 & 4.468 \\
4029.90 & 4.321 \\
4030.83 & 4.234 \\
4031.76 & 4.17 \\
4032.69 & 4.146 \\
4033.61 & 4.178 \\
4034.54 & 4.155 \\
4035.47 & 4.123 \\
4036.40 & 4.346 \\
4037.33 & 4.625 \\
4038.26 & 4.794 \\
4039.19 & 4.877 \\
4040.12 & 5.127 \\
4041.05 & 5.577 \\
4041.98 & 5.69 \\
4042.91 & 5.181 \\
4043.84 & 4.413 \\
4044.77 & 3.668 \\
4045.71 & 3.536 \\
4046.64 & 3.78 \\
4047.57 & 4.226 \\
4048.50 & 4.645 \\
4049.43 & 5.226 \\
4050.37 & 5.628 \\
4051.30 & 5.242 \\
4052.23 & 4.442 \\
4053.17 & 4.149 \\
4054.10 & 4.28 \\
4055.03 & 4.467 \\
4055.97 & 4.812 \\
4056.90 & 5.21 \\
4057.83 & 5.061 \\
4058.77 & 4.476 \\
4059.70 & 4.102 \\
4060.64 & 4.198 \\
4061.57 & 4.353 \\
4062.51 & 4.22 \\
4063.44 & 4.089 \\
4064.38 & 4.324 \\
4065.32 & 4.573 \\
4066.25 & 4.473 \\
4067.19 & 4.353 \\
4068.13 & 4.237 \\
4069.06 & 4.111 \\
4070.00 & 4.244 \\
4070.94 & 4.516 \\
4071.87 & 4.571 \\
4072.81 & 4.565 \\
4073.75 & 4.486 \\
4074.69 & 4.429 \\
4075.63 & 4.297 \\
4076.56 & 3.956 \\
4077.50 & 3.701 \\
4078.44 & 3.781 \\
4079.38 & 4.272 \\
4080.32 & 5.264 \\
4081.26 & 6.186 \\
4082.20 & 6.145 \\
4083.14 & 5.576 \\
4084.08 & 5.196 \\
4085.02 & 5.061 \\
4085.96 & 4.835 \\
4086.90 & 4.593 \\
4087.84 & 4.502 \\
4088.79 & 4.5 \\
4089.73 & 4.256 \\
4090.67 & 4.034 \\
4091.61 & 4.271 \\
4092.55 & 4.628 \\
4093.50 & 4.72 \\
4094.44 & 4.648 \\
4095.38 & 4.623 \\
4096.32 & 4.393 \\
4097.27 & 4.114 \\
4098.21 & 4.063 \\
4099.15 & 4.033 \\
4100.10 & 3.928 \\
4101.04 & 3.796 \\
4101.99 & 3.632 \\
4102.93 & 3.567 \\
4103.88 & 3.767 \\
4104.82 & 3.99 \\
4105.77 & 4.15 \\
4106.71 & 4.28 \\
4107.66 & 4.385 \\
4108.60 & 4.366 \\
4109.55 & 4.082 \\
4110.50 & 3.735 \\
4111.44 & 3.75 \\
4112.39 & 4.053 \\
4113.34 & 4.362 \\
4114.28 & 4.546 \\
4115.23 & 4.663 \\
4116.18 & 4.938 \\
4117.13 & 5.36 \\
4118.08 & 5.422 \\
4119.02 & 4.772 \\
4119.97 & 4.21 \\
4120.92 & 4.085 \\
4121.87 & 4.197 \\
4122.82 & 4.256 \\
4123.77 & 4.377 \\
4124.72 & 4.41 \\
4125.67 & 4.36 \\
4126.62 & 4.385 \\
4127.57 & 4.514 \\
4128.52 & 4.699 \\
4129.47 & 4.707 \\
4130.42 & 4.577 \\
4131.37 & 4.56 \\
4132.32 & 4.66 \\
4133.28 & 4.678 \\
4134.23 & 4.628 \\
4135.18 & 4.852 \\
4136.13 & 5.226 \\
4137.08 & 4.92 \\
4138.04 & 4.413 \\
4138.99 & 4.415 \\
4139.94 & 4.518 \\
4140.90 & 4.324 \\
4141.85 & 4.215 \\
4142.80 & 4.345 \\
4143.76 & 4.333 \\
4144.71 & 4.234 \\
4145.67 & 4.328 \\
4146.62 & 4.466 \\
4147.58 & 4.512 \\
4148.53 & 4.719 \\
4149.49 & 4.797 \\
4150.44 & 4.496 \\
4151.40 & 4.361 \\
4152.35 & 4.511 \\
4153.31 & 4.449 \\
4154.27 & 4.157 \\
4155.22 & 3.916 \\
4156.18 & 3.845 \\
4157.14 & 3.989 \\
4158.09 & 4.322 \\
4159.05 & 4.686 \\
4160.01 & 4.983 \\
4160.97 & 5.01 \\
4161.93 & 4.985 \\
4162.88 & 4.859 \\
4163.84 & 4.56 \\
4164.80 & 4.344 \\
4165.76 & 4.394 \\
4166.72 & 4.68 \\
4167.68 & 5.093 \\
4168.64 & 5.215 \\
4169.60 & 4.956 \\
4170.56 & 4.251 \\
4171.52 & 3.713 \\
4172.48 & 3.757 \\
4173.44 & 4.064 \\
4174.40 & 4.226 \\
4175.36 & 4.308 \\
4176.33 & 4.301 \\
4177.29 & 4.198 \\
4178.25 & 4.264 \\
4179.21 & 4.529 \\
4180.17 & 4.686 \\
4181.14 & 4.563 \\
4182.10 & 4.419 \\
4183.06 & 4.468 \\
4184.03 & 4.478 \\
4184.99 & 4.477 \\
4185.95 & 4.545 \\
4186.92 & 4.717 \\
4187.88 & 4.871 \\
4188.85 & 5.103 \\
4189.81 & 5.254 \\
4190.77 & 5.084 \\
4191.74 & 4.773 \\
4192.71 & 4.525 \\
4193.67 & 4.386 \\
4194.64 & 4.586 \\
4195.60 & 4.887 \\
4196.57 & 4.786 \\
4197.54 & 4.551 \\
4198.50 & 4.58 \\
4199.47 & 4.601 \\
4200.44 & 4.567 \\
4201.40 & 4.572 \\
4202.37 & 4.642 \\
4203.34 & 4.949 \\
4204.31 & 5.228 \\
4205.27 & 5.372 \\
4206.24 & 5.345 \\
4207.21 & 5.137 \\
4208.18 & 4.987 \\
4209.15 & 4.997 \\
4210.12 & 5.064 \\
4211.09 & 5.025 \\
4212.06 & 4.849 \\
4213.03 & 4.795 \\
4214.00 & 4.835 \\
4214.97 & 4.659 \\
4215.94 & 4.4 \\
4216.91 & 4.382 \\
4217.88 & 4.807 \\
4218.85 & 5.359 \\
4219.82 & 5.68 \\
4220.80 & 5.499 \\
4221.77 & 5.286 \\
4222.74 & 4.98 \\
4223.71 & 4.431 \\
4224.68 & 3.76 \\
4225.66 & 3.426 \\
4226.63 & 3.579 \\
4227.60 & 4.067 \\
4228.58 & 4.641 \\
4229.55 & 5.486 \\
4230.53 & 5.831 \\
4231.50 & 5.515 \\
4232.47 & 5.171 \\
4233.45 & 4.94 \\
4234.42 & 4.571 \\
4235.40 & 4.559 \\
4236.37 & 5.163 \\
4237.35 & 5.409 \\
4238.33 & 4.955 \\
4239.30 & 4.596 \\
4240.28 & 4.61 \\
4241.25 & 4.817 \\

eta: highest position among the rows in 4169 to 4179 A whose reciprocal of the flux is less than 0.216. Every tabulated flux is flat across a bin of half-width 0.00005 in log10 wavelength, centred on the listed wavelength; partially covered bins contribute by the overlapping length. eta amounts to 4169.60 A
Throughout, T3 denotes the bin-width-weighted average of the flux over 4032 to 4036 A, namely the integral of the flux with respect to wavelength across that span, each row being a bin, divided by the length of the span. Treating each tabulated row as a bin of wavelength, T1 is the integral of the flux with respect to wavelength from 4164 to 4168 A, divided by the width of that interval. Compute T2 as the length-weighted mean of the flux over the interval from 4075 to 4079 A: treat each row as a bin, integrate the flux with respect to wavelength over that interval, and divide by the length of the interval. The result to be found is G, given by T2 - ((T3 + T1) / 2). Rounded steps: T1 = 4.6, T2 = 4.0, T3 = 4.2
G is -0.41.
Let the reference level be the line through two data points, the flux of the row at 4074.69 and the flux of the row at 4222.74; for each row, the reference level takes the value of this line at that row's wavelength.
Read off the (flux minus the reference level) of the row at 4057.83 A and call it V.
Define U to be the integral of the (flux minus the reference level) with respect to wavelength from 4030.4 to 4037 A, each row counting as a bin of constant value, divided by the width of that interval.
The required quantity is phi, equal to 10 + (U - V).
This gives 9.2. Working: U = -0.1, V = 0.7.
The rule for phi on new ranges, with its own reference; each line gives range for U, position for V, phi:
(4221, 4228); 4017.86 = 8.7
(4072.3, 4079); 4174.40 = 10.3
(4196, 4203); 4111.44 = 10.5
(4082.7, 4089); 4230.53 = 9.6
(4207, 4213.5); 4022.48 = 10.1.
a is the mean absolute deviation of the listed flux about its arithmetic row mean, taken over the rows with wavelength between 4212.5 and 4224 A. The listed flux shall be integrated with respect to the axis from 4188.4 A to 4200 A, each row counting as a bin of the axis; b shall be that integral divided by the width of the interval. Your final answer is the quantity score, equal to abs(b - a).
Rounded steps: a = 0.36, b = 4.76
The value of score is 4.40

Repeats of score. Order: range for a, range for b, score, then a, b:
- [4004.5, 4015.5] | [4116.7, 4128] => 4.32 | 0.21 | 4.53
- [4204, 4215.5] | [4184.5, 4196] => 4.60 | 0.17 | 4.77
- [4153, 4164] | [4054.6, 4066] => 4.12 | 0.37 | 4.49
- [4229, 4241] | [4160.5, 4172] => 4.31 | 0.36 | 4.67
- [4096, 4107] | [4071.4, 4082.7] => 4.44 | 0.20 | 4.64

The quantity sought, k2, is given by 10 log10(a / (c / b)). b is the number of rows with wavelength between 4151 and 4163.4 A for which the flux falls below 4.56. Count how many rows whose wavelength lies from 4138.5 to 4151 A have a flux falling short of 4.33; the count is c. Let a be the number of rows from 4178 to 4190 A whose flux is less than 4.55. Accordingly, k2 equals 11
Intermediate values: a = 7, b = 8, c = 4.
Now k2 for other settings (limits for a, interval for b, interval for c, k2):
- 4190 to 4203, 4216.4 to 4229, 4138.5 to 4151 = 5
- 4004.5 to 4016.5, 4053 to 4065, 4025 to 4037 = 2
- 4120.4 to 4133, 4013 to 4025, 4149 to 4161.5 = 11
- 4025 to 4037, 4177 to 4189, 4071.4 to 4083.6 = 12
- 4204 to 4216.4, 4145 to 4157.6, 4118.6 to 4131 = 4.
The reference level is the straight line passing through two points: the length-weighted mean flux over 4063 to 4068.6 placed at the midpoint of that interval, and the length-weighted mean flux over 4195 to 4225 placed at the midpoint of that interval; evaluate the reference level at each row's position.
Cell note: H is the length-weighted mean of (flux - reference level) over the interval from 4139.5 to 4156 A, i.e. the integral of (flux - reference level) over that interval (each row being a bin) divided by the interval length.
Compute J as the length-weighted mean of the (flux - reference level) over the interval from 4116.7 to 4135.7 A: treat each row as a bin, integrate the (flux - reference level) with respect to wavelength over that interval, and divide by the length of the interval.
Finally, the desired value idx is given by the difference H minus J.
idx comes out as -0.3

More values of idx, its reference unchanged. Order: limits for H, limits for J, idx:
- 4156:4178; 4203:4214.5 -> -0.4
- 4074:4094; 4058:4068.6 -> 0.3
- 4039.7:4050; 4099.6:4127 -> 0.6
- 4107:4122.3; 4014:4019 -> -0.6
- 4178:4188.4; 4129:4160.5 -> -0.1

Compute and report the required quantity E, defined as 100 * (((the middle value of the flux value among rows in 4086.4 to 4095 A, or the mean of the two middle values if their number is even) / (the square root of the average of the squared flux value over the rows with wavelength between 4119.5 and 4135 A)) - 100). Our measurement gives -9899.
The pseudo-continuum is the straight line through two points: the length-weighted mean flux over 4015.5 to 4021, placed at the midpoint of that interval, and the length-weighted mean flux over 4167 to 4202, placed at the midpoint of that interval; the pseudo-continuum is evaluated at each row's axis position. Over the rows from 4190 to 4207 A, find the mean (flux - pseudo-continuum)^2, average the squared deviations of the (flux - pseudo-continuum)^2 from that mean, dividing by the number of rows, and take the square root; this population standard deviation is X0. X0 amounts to 0.21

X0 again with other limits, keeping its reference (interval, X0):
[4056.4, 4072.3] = 0.13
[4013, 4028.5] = 0.20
